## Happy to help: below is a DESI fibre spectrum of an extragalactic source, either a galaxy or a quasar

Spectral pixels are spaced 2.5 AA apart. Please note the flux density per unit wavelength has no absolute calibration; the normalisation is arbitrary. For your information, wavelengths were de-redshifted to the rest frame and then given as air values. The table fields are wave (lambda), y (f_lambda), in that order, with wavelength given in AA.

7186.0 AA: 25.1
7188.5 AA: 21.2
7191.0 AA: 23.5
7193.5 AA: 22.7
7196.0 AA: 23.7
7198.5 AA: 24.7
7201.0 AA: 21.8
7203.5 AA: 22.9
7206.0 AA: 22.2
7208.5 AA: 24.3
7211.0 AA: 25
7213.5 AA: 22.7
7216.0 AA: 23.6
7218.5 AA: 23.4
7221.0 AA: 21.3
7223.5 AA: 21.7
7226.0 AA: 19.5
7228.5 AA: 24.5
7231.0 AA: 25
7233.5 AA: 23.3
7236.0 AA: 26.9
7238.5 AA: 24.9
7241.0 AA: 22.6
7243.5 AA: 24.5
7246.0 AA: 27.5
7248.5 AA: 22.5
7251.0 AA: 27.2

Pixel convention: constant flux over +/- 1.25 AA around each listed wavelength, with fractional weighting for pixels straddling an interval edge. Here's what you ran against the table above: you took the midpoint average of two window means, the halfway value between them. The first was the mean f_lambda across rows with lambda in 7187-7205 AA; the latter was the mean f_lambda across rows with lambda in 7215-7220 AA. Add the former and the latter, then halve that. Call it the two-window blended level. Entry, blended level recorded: 23.2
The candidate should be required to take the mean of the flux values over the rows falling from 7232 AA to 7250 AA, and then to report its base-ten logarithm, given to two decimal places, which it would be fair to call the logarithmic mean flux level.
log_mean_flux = 1.39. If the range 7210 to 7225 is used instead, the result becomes 1.36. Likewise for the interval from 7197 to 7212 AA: 1.37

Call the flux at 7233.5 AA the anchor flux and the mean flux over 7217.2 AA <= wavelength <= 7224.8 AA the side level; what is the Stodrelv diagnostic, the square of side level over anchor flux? 0.90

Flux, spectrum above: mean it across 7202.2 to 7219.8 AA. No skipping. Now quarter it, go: 5.9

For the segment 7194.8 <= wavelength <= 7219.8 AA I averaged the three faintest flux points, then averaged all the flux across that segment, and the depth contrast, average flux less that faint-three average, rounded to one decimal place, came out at 1.2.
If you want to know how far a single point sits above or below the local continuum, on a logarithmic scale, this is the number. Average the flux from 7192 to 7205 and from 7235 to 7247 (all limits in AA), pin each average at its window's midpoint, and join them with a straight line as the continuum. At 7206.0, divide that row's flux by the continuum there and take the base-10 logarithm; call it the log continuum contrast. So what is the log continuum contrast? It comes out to -0.025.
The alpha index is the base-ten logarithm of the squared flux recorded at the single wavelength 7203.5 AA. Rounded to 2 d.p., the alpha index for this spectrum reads 2.72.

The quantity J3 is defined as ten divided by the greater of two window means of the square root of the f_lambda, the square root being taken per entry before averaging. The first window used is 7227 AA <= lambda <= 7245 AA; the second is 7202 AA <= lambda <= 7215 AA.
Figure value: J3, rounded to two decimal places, 2.02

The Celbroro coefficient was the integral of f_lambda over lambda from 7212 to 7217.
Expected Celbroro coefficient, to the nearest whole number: 116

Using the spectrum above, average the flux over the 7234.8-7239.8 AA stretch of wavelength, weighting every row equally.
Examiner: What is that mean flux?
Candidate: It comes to 25.9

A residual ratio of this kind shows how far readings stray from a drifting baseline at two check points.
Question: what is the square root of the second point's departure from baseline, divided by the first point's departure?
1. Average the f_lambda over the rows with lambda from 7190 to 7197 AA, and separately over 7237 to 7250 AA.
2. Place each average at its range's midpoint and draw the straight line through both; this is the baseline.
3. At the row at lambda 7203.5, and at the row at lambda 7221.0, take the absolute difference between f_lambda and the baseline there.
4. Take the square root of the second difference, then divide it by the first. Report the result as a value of 2.6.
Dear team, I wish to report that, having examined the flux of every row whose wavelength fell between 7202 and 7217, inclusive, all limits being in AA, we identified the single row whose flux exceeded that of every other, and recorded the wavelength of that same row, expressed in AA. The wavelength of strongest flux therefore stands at 7211.0 AA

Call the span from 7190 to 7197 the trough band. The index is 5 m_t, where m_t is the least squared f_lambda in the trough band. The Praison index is 2576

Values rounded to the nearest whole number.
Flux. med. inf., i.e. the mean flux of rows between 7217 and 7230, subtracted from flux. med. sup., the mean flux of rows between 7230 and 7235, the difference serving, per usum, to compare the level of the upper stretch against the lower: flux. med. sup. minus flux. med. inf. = 2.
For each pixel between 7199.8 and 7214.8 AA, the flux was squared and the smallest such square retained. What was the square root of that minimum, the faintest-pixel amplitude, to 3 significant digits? 21.8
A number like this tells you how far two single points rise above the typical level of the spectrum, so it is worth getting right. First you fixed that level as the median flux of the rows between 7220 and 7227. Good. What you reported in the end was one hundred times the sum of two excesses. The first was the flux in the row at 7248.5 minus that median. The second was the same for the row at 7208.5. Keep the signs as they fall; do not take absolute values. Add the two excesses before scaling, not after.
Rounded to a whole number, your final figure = 420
